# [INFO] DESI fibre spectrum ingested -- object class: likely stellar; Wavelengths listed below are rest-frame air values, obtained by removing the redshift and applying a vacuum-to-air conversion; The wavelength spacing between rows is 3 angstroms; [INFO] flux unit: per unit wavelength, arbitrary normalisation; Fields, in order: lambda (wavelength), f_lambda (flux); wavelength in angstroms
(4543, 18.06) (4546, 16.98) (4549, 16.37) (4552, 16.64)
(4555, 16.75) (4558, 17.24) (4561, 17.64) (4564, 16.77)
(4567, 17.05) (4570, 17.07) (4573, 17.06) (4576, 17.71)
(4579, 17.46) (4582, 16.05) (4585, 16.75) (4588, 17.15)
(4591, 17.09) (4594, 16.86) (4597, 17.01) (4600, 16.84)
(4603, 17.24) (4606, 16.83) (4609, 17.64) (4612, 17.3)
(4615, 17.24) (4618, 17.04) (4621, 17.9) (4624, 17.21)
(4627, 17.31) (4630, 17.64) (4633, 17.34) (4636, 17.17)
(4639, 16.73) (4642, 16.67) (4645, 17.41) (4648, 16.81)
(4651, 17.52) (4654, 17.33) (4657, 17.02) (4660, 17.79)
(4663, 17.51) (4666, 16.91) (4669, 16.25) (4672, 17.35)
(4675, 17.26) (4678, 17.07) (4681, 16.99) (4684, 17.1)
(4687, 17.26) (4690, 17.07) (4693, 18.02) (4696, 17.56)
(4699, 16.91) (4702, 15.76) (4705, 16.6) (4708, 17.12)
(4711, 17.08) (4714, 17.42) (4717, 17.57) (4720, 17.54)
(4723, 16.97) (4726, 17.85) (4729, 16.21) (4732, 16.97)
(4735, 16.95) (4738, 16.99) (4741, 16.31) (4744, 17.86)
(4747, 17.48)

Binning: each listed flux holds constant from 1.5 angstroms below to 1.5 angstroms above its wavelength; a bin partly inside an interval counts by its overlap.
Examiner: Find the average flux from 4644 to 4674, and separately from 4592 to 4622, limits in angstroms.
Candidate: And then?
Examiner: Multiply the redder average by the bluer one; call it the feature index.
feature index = 295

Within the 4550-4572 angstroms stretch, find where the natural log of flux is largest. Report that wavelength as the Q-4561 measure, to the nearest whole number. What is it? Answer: 4561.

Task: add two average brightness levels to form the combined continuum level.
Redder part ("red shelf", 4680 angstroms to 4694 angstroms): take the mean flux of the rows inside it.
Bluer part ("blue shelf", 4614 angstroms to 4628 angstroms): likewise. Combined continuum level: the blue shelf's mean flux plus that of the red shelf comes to 34.6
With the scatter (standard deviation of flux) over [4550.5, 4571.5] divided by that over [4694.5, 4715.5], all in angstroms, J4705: 0.6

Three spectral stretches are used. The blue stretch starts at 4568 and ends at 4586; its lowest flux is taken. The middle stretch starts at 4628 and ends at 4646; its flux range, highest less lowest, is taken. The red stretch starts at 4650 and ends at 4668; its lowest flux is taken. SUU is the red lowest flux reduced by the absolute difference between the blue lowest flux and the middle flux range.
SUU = 1.8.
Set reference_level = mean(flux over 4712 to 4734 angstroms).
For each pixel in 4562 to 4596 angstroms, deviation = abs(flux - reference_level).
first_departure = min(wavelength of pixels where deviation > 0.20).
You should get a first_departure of 4564 angstroms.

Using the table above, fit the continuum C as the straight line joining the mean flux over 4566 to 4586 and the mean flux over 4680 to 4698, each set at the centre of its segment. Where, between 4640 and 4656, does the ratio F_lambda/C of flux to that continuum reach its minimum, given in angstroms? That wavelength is 4642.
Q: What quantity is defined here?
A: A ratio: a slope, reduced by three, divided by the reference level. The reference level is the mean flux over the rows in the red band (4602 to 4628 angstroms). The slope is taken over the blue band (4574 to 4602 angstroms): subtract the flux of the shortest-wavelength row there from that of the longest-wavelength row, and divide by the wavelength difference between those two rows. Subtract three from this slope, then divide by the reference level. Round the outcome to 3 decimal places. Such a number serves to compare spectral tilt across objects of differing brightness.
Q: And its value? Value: -0.175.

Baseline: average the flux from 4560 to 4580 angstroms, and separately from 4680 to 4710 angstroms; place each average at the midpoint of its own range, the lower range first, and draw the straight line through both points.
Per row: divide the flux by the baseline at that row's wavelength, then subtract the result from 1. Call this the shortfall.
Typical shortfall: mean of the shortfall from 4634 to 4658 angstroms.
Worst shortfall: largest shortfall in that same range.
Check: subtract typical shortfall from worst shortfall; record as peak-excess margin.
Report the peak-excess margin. 0.02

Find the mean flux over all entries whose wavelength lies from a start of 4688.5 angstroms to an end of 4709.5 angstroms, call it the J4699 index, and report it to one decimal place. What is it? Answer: 17.0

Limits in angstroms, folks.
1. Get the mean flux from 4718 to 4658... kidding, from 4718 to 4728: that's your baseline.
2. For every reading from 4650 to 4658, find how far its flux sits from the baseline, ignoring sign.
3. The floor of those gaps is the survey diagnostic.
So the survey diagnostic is 0.07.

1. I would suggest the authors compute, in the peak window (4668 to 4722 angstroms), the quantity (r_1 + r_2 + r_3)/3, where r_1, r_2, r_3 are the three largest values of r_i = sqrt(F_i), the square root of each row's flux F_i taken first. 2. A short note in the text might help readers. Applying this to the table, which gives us 4.21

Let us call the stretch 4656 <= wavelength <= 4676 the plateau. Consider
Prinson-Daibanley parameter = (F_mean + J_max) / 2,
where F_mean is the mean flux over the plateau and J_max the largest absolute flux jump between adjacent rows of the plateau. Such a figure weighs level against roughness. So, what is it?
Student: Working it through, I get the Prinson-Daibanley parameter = 9.13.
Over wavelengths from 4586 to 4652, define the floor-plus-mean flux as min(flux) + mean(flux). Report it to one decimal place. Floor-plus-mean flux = 33.8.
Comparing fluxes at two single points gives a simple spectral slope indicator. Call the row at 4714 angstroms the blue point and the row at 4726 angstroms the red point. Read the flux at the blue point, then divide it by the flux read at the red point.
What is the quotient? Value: 0.98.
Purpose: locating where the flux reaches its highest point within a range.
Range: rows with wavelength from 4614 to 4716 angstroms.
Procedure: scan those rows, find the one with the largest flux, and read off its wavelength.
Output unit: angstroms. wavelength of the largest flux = 4693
